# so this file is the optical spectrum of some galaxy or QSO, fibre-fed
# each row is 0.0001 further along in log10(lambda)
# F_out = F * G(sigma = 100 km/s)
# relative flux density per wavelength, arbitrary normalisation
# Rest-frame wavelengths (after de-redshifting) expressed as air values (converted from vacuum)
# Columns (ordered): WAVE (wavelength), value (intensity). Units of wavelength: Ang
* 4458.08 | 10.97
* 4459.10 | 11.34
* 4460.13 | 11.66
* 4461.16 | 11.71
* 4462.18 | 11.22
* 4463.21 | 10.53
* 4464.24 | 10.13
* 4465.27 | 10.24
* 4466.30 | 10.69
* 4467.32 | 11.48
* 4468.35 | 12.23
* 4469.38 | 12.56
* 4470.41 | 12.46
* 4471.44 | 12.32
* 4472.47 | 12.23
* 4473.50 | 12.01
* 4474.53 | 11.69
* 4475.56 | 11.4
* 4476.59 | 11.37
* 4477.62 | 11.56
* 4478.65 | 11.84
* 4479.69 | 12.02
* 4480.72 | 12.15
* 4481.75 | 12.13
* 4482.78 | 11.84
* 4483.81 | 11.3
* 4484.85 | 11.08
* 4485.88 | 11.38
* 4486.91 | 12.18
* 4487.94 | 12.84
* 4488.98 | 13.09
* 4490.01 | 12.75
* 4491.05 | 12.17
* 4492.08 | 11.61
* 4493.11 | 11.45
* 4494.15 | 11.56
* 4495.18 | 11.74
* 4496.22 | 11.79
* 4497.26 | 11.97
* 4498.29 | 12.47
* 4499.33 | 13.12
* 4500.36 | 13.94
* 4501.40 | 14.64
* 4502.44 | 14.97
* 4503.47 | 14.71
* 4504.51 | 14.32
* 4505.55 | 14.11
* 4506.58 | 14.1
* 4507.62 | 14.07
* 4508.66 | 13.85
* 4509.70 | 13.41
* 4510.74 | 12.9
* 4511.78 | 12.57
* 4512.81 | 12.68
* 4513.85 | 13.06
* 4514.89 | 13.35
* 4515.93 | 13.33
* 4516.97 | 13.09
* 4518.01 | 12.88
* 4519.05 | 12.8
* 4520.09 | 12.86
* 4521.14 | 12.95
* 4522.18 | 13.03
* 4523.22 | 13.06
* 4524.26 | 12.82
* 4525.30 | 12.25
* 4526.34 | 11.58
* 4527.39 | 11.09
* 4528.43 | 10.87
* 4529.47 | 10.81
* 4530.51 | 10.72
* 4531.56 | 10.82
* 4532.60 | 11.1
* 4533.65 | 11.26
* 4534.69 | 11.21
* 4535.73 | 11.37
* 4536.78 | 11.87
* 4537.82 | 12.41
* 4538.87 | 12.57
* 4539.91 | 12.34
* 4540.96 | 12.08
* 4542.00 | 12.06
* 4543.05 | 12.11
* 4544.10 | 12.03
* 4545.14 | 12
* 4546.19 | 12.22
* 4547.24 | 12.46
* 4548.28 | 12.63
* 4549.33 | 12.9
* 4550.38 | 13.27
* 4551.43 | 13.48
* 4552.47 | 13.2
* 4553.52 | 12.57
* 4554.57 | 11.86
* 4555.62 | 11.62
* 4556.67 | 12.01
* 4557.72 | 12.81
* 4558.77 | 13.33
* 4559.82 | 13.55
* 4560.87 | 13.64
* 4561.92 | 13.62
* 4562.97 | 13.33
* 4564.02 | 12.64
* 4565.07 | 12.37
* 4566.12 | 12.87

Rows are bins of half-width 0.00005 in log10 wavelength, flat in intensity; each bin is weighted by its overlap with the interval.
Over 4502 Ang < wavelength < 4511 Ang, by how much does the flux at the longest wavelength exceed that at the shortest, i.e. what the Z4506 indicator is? -2.1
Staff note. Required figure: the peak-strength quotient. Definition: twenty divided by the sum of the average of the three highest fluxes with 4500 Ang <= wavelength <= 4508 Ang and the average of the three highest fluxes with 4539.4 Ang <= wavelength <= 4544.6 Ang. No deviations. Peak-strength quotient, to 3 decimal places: 0.742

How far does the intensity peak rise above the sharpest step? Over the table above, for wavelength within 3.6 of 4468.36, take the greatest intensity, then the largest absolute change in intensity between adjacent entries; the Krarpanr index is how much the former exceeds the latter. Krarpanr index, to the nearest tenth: 11.8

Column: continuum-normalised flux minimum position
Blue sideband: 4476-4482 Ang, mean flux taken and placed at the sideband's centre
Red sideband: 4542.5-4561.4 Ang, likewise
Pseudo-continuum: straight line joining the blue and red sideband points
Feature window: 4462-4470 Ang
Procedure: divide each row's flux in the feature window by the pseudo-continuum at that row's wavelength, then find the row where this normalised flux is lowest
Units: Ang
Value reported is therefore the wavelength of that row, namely 4464.24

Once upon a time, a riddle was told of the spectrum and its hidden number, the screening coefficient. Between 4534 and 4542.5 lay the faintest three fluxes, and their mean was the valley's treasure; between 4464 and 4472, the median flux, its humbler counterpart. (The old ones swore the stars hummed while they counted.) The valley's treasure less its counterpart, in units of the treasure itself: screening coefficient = -0.03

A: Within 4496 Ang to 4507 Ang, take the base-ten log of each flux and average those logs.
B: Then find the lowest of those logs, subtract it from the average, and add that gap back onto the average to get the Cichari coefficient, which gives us 1.20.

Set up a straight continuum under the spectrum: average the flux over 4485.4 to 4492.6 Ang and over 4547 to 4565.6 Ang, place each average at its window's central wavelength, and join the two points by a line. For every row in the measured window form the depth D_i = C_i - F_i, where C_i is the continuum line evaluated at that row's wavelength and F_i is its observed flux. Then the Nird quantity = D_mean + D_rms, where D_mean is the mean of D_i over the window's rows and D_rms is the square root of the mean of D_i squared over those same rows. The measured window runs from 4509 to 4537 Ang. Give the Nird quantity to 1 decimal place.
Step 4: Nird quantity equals 1.4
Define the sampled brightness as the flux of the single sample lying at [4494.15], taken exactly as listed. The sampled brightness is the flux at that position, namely 11.56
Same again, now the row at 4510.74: 12.9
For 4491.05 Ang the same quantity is 12.17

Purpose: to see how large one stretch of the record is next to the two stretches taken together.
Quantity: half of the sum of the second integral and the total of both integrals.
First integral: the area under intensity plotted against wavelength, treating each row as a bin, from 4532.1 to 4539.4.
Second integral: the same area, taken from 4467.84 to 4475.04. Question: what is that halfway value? 131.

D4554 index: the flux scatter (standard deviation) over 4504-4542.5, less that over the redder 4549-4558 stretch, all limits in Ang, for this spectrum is 0.4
